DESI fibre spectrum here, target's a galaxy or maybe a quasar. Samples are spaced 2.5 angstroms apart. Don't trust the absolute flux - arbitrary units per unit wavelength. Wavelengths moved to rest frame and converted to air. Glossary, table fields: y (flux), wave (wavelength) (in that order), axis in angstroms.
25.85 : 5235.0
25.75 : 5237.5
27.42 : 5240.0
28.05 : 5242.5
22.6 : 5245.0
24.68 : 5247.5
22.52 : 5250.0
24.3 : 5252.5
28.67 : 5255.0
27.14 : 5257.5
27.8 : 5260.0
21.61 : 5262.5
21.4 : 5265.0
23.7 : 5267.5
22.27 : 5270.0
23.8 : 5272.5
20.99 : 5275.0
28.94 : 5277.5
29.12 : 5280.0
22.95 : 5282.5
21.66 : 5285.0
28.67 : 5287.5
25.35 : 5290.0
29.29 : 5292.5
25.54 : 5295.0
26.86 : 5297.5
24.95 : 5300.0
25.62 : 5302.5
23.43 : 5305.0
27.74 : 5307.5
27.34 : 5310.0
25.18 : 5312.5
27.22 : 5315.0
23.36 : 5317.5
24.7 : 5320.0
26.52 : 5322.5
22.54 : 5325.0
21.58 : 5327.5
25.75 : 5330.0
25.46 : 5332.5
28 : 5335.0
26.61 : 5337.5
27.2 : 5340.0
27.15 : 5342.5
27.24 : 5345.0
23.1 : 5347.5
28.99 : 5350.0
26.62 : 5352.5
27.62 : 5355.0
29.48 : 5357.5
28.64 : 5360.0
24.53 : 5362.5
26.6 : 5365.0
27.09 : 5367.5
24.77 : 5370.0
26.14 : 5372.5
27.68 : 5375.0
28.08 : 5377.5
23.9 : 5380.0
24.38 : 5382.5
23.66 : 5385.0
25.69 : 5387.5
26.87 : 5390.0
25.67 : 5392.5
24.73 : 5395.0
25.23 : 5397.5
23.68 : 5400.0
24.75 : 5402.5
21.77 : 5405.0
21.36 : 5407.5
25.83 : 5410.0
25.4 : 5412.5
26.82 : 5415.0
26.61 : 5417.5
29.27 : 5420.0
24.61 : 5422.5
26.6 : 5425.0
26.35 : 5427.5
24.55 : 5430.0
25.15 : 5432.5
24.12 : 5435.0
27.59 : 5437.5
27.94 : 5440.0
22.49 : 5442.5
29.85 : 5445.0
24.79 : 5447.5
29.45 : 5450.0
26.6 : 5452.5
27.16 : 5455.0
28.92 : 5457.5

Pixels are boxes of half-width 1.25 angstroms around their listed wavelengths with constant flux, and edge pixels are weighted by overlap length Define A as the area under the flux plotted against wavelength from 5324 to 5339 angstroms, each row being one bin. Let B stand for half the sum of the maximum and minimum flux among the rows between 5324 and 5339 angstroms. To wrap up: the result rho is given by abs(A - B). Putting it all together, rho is 351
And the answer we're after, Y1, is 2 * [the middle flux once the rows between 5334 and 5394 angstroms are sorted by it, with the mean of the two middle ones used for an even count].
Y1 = 53.5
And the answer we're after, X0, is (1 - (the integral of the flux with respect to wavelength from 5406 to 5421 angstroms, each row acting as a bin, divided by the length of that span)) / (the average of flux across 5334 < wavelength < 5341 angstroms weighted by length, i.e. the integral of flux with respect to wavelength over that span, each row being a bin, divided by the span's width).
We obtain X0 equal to -0.91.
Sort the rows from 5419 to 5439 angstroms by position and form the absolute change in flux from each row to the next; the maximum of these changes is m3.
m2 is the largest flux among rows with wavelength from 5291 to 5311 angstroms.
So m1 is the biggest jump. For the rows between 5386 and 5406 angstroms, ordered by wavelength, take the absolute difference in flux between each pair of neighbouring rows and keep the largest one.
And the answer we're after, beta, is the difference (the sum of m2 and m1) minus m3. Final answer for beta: 27.6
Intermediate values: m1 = 3.0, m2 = 29.29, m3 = 4.66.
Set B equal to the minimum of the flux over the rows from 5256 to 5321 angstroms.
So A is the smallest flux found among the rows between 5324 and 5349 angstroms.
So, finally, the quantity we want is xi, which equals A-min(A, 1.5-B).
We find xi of 41.1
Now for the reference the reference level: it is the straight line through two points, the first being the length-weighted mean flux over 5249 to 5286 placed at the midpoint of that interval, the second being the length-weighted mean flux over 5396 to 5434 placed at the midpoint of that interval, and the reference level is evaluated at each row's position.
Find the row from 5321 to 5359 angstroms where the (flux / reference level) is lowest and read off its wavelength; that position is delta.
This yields 5327.5 angstroms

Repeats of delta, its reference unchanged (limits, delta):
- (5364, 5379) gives 5370.0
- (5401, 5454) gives 5407.5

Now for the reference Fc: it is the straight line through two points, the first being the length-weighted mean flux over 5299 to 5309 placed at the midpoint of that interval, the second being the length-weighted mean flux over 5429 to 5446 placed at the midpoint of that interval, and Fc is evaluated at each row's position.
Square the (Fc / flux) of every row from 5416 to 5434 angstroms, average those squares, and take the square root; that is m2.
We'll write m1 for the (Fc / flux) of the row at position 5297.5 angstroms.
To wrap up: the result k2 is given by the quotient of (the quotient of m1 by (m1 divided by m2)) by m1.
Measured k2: 1.05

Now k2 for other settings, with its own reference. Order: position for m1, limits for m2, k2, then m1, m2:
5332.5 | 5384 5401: 1.03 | 1.00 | 1.031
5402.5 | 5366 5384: 0.95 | 1.04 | 0.994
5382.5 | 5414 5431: 0.93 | 1.06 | 0.984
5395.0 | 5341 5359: 0.91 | 1.04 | 0.952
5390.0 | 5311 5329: 1.10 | 0.96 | 1.055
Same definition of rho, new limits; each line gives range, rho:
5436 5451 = 378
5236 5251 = 353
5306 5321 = 363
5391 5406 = 342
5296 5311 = 364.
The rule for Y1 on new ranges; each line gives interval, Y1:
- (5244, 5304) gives 49.6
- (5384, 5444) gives 50.6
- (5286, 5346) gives 52.3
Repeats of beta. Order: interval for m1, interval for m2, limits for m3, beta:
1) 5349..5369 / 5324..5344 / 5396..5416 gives 27.6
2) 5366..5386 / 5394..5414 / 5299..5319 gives 25.7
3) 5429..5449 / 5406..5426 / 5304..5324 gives 32.3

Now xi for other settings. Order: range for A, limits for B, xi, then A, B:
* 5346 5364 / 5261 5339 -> 42.6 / 23.1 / 20.99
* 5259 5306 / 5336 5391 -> 42.6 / 20.99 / 23.1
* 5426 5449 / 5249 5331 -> 42.0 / 22.49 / 20.99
